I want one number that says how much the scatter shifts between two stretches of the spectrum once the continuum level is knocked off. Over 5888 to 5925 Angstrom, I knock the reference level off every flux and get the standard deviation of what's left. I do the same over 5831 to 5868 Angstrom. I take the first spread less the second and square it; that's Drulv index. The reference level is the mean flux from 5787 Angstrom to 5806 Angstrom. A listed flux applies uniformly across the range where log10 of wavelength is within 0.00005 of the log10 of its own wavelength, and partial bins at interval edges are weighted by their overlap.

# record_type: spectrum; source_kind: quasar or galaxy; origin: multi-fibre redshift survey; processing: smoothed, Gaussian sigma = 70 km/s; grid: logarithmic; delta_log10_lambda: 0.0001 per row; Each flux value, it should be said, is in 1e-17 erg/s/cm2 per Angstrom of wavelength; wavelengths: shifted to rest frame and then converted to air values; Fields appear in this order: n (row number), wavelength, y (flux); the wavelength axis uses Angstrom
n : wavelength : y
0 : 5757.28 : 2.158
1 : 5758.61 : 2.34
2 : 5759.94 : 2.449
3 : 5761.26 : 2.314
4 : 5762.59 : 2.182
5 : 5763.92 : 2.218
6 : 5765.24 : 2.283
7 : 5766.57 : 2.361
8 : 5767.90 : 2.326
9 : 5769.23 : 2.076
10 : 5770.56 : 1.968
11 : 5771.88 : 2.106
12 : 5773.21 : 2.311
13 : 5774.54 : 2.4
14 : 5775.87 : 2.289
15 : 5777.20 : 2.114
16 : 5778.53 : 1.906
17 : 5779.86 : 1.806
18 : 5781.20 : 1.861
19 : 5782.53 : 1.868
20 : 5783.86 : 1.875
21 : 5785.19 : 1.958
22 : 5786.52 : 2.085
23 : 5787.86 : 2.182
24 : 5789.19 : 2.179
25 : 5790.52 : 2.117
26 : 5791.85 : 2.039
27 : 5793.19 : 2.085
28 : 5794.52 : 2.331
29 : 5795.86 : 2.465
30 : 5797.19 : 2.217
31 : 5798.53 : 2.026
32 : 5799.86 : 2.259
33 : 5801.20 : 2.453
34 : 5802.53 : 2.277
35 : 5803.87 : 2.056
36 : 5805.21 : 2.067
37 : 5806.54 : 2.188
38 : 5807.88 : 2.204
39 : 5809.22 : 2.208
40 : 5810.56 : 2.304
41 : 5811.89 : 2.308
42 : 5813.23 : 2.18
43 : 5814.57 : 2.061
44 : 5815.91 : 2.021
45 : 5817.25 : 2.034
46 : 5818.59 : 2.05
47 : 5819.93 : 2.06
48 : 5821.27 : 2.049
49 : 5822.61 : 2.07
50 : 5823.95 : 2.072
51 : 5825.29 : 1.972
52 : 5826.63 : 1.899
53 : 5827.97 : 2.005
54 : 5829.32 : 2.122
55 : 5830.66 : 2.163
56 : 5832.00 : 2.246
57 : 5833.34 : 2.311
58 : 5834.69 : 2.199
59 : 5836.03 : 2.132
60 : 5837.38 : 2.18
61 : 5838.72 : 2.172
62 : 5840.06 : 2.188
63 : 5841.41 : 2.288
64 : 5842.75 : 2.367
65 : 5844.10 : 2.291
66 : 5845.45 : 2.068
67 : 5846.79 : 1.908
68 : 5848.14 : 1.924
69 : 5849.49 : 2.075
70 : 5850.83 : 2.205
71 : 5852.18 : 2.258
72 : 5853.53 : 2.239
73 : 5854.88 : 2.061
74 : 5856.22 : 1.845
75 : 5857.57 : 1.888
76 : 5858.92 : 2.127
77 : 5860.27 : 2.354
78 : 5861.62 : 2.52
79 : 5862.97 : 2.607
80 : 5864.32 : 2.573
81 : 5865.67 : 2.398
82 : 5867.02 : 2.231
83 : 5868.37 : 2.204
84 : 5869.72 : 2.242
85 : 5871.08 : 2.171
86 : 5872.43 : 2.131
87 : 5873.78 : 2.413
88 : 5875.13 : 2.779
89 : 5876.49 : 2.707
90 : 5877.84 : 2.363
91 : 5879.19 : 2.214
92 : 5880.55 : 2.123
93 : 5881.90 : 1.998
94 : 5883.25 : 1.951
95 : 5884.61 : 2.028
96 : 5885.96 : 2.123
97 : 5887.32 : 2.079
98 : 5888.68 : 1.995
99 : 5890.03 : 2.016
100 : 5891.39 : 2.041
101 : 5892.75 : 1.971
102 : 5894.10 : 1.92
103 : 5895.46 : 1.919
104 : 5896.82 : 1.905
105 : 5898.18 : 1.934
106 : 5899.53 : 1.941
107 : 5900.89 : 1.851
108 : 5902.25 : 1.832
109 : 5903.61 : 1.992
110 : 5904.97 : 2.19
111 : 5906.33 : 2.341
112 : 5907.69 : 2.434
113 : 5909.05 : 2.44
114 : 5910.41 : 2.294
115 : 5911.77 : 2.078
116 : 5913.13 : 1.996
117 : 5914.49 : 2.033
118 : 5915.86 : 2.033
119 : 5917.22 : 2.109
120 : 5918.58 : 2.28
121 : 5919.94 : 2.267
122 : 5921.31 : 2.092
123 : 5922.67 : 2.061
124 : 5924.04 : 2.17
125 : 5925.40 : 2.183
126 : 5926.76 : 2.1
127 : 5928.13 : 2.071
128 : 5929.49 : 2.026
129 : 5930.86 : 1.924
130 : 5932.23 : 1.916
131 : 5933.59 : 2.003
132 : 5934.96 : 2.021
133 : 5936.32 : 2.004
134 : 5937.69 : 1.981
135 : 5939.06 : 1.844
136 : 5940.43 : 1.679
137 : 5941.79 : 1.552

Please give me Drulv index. 0.0006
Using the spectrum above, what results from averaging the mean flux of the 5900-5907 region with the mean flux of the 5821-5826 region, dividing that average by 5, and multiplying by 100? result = 41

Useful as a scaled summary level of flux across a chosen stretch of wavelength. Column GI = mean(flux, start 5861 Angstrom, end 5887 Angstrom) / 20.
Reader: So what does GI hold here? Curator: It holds 0.115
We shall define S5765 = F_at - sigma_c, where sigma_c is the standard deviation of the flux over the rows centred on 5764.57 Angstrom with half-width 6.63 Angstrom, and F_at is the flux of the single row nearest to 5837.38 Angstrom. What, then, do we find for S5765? 2.04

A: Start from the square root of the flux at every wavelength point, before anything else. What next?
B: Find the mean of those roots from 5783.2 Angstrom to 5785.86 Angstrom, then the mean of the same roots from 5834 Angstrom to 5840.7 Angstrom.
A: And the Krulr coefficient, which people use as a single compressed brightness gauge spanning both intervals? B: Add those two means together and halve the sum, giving 1.43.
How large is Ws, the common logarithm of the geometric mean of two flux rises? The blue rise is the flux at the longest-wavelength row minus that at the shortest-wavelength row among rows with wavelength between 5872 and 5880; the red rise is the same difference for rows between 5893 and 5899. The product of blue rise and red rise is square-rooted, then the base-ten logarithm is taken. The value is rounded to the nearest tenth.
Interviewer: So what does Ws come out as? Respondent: -1.5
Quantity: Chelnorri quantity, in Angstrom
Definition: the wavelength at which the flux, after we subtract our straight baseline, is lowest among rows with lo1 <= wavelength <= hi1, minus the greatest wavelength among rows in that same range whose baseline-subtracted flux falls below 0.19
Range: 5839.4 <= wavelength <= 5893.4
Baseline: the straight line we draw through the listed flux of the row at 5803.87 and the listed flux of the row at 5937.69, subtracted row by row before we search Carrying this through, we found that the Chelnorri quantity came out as -36.5 Angstrom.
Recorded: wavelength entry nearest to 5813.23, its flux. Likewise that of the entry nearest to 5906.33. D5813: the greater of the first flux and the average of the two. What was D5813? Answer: 2.26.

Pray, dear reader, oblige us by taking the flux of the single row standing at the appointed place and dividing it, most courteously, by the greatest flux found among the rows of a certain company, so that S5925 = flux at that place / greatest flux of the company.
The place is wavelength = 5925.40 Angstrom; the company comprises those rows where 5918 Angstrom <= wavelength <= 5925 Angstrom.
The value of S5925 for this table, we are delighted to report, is 0.96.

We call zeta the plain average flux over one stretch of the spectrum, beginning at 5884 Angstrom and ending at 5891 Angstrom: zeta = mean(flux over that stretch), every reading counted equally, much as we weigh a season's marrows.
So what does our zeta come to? 2.05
